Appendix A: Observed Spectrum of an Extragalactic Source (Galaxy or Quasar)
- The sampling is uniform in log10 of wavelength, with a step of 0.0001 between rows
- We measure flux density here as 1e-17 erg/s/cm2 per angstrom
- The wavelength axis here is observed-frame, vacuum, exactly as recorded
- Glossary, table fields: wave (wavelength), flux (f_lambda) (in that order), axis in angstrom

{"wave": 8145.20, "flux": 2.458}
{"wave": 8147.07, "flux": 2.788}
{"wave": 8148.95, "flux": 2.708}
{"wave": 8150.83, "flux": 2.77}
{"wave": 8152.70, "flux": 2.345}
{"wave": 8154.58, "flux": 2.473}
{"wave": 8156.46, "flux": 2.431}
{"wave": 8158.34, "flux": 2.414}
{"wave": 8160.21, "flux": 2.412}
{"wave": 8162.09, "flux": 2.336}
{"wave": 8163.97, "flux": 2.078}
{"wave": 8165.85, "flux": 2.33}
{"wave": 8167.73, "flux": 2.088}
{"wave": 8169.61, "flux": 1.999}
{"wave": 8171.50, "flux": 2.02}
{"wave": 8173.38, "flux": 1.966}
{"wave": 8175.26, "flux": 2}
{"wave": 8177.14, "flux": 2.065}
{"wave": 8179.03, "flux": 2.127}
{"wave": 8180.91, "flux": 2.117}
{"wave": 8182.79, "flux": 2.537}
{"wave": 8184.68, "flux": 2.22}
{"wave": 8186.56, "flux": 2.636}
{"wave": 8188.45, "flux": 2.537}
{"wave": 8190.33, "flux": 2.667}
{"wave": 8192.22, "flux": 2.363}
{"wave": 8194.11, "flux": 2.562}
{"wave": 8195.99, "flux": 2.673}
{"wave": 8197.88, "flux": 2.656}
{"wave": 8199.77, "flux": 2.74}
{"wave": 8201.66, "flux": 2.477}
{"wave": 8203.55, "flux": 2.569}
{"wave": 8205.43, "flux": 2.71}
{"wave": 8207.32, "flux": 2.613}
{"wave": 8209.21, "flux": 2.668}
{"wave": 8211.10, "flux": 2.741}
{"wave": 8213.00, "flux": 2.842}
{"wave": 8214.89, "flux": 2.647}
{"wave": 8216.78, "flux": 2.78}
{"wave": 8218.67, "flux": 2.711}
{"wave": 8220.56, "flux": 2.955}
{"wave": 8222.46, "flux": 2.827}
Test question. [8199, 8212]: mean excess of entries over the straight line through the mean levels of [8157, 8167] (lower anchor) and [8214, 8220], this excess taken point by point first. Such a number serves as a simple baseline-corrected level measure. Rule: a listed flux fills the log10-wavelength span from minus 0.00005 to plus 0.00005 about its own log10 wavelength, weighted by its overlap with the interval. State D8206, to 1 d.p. 0.0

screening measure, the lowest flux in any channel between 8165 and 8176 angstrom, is 1.966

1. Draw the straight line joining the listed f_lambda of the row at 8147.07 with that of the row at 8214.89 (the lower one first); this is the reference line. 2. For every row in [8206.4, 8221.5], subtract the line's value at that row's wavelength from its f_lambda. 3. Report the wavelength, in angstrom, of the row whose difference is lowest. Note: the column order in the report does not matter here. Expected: 8207.32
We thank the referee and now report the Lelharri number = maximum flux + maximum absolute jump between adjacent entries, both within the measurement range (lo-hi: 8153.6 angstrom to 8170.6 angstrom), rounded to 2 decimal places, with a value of 2.73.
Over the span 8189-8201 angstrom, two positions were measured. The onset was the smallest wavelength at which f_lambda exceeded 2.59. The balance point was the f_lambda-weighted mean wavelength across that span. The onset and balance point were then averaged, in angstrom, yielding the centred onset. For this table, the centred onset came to 8192.7 angstrom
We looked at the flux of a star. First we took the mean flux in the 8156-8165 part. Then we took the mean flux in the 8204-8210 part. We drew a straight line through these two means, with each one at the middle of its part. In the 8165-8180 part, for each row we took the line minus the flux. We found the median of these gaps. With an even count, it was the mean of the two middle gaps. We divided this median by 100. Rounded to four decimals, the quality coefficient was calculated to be 0.0039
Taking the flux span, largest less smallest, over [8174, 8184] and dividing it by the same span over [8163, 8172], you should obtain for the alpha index 1.6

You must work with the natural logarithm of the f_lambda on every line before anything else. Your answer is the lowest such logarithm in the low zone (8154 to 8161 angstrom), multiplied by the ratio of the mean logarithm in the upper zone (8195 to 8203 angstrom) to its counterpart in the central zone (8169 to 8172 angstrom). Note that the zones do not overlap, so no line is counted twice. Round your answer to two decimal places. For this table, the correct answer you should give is 1.22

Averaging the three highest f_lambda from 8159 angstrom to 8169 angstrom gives 2.36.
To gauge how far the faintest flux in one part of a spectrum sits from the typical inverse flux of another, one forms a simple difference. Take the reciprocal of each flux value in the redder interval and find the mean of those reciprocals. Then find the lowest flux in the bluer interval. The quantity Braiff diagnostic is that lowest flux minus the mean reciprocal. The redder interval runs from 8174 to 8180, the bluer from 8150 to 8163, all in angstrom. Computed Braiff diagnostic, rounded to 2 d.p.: 1.85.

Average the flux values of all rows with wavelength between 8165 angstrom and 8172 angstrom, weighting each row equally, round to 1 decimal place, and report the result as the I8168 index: 2.1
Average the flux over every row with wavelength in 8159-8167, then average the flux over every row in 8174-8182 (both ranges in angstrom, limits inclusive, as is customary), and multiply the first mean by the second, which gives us 4.8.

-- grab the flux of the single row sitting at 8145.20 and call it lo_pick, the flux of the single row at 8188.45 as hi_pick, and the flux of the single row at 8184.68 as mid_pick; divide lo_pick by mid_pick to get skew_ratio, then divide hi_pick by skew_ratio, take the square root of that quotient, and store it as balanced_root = 1.51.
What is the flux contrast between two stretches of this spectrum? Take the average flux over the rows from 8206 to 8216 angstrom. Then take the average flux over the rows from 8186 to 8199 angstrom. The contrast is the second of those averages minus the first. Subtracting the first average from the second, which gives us -0.12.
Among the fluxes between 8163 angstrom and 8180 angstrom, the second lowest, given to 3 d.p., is 1.999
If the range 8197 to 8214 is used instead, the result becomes 2.569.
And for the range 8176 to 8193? 2.117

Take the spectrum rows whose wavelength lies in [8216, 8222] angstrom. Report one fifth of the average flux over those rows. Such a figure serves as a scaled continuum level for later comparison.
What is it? 0.563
